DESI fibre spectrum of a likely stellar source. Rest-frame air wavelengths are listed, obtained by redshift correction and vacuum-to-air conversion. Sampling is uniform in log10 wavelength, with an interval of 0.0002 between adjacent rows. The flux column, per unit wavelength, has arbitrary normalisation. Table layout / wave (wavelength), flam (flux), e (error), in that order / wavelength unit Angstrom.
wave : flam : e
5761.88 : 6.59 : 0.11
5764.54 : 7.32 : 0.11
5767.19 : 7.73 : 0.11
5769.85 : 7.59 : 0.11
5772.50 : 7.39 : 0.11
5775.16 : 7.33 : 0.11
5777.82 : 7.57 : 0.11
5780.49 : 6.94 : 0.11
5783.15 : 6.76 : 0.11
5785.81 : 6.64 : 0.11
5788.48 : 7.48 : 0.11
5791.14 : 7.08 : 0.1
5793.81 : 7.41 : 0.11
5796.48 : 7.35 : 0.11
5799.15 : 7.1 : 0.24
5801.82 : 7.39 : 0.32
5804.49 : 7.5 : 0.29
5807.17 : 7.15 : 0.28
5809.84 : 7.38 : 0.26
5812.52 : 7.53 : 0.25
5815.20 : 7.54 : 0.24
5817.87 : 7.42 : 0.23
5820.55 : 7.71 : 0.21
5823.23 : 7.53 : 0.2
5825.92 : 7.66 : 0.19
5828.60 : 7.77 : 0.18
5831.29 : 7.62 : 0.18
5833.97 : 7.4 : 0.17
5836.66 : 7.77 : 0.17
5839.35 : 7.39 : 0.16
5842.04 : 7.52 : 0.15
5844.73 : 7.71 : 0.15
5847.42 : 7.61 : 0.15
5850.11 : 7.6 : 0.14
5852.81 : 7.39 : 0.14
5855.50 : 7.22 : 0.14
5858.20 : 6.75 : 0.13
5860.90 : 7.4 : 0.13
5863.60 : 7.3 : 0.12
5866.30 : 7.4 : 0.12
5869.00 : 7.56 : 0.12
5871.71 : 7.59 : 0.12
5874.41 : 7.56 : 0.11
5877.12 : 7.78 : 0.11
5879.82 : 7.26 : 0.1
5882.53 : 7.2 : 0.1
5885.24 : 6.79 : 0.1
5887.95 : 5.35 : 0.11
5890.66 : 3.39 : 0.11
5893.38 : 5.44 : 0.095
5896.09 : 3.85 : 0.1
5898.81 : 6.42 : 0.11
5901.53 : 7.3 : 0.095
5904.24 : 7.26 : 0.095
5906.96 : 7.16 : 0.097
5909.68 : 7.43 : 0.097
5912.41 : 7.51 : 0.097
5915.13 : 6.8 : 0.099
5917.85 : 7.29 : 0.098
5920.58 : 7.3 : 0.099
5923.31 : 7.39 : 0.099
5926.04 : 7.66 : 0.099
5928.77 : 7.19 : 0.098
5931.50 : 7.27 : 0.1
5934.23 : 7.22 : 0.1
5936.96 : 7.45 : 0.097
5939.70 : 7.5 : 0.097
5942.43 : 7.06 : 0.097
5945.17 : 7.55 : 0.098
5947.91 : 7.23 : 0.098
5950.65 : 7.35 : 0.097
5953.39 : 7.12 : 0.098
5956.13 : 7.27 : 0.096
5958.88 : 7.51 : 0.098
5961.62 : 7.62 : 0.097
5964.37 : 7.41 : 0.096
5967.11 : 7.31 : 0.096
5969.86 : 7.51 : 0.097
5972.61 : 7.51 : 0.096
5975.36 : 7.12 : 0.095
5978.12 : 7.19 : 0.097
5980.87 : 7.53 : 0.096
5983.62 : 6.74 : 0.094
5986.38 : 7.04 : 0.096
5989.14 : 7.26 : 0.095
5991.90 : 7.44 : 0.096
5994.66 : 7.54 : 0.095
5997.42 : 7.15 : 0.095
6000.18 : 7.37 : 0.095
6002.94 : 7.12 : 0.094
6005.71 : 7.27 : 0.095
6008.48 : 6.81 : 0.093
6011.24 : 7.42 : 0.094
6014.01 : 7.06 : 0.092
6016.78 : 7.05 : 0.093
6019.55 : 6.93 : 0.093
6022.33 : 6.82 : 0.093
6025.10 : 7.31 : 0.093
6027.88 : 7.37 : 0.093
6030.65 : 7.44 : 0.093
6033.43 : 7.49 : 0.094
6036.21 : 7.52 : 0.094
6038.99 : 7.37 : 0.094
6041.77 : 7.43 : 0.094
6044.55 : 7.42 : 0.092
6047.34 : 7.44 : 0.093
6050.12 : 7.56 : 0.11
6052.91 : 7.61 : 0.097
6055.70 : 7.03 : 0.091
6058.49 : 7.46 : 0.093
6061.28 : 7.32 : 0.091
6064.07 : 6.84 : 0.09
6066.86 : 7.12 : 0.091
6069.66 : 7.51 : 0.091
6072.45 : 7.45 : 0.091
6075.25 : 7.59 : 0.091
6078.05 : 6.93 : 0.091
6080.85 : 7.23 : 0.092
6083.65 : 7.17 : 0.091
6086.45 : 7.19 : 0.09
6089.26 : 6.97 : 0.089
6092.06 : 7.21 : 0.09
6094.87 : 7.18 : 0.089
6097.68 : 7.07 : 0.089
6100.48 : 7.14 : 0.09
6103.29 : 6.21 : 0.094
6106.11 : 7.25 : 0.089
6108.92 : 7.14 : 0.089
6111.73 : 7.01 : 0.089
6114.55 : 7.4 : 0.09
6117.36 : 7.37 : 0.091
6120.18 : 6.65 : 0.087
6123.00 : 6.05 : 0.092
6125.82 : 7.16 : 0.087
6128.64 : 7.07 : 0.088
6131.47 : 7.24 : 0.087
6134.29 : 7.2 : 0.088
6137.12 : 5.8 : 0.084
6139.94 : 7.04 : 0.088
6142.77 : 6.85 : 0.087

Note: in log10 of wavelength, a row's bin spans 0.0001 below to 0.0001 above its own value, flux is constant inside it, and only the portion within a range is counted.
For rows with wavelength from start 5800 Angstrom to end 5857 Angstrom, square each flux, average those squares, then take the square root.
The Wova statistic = 7.52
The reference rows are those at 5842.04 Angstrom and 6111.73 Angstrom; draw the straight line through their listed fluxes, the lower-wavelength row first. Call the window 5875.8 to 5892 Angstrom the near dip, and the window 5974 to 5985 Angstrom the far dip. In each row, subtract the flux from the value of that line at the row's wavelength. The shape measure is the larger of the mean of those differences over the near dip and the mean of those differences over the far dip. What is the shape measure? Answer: 1.1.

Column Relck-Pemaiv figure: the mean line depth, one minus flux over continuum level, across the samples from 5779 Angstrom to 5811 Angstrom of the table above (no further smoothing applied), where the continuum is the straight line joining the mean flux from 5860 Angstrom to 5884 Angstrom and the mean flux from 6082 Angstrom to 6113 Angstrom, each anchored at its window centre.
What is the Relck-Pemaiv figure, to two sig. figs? 0.053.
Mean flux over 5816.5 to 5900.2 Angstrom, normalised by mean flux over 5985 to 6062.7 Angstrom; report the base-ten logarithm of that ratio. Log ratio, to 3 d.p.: -0.015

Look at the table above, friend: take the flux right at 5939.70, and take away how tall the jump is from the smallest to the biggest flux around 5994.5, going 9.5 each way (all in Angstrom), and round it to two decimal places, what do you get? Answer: 7.00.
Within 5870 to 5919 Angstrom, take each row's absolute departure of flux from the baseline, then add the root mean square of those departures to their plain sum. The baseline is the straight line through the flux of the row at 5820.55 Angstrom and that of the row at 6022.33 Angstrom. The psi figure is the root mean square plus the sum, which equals 17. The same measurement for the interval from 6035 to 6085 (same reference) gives 13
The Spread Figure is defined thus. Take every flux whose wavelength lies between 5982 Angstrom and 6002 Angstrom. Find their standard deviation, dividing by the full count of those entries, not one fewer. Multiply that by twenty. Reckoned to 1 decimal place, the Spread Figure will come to 5.0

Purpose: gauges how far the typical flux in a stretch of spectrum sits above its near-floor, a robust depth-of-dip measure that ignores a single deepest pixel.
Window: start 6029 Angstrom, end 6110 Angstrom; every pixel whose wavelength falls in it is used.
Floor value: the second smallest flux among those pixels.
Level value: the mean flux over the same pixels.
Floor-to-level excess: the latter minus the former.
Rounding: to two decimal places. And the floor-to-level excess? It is 0.41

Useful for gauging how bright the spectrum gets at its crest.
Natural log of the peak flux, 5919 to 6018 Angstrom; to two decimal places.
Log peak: 2.04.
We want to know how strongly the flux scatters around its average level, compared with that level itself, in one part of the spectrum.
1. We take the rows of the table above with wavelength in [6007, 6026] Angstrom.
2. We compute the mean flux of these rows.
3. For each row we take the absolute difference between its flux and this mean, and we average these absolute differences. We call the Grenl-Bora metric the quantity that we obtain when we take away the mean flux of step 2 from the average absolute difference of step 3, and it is -6.88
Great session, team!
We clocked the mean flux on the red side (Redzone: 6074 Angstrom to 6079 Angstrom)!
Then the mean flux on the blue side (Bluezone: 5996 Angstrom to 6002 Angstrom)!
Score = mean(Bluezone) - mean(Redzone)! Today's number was 0.0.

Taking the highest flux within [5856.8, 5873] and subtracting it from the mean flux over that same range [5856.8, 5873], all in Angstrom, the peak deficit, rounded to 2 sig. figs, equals -0.26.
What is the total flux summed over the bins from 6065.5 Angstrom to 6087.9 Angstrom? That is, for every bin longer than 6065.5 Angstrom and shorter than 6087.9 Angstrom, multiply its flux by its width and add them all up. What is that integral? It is 163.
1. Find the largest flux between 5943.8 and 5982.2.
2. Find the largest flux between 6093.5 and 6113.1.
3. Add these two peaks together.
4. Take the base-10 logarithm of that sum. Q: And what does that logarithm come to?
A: 1.17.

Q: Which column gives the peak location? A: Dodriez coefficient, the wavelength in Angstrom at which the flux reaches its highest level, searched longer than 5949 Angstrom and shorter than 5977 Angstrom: 5961.62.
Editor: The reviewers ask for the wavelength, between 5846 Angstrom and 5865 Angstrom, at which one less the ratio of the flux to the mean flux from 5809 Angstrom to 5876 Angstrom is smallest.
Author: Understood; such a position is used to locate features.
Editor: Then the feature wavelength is 5847.42 Angstrom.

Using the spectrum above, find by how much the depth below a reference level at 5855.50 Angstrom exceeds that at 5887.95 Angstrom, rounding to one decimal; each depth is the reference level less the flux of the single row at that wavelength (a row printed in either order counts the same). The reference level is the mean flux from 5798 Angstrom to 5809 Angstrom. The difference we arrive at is -1.9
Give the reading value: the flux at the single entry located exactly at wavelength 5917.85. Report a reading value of 7.29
